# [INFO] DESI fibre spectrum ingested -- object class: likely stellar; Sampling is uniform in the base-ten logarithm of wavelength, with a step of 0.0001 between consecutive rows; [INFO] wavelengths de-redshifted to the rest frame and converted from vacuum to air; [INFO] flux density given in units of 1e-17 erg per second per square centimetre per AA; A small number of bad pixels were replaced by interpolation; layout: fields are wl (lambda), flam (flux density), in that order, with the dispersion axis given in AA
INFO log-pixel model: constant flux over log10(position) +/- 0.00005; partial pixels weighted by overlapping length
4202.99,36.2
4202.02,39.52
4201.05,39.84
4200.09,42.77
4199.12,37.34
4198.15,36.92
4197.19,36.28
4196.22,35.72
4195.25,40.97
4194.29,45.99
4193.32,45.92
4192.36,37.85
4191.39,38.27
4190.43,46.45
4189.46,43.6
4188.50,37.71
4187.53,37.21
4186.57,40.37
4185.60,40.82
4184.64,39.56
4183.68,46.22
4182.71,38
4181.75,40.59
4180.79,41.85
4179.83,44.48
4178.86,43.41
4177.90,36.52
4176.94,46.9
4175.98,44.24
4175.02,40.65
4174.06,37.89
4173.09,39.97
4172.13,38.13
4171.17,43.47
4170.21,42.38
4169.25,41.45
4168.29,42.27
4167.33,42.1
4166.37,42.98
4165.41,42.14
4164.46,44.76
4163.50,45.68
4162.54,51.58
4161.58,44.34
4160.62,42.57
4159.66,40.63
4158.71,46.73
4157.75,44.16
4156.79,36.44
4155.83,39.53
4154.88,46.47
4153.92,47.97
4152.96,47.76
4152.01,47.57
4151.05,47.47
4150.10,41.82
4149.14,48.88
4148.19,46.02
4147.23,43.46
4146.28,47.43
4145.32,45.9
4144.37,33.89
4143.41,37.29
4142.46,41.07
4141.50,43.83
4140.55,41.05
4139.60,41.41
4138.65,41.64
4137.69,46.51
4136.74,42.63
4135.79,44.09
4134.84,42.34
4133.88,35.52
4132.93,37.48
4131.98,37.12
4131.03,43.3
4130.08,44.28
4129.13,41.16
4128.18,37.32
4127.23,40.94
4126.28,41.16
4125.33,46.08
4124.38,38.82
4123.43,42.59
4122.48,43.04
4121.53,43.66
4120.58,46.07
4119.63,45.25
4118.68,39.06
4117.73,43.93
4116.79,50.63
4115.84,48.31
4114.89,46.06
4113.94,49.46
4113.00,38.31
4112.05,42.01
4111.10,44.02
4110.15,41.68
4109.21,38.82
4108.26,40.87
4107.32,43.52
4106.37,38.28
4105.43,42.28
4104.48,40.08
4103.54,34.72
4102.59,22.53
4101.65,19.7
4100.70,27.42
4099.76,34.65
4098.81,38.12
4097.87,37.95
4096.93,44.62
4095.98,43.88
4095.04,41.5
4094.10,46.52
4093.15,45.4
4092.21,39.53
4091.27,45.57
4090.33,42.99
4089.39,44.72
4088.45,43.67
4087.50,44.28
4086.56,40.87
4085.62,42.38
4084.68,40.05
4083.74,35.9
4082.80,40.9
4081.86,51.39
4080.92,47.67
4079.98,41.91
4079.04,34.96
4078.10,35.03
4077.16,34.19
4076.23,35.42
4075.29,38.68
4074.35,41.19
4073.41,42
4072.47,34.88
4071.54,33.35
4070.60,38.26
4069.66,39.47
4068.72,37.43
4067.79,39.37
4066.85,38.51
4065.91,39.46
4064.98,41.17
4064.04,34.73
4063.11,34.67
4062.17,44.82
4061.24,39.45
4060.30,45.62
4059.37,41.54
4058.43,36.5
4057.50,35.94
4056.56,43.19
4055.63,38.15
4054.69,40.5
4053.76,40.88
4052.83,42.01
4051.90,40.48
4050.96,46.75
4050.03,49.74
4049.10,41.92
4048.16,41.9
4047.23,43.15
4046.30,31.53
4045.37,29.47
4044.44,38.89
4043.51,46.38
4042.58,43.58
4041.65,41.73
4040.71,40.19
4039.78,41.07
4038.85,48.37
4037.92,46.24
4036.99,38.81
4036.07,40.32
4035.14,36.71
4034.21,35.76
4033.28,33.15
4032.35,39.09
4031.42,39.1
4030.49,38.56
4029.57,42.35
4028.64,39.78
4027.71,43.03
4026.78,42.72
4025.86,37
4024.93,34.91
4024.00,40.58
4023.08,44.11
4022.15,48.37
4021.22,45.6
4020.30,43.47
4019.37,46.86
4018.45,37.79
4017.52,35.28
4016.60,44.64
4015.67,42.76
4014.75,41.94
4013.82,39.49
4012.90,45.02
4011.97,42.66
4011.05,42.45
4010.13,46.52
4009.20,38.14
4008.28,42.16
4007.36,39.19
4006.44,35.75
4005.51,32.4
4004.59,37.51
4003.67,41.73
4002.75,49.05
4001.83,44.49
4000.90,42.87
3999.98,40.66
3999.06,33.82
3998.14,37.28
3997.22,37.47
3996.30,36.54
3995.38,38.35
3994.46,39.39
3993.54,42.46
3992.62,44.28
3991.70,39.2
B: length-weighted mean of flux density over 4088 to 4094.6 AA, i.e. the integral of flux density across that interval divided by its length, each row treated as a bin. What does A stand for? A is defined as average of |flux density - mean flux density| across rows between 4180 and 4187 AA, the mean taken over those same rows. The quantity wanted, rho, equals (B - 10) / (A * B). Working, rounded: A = 1.7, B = 44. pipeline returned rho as 0.45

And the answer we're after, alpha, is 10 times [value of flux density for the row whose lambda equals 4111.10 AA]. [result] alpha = 440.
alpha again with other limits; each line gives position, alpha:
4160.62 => 426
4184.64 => 396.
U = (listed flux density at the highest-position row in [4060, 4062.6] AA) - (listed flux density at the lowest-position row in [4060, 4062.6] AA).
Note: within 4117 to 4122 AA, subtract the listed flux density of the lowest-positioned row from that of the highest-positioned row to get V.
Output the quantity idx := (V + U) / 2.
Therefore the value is -0.5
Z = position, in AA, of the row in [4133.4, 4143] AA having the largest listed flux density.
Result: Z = 4137.69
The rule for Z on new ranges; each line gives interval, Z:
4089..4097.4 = 4094.10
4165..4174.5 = 4171.17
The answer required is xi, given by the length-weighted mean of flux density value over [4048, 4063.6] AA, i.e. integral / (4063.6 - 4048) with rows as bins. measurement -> 41.4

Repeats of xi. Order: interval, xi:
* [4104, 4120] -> 43.1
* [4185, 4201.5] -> 40.2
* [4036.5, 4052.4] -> 41.8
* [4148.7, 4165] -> 44.9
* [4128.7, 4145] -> 40.9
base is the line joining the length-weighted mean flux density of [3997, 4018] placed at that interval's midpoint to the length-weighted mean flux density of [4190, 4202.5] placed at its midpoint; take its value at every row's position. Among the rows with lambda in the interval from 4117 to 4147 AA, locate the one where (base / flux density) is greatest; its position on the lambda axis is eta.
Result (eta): 4144.37 AA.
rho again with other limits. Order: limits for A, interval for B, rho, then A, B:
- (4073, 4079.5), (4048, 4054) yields 0.27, 2.8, 44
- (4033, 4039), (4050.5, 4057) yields 0.17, 4.3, 42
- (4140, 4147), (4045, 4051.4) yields 0.21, 3.6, 41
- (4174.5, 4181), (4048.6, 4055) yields 0.31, 2.5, 43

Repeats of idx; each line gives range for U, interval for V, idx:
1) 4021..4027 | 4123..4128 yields -2.3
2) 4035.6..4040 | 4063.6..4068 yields 2.7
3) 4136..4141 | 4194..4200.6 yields -2.4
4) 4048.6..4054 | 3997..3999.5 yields -2.3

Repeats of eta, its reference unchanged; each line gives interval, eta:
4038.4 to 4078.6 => 4045.37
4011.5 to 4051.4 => 4045.37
